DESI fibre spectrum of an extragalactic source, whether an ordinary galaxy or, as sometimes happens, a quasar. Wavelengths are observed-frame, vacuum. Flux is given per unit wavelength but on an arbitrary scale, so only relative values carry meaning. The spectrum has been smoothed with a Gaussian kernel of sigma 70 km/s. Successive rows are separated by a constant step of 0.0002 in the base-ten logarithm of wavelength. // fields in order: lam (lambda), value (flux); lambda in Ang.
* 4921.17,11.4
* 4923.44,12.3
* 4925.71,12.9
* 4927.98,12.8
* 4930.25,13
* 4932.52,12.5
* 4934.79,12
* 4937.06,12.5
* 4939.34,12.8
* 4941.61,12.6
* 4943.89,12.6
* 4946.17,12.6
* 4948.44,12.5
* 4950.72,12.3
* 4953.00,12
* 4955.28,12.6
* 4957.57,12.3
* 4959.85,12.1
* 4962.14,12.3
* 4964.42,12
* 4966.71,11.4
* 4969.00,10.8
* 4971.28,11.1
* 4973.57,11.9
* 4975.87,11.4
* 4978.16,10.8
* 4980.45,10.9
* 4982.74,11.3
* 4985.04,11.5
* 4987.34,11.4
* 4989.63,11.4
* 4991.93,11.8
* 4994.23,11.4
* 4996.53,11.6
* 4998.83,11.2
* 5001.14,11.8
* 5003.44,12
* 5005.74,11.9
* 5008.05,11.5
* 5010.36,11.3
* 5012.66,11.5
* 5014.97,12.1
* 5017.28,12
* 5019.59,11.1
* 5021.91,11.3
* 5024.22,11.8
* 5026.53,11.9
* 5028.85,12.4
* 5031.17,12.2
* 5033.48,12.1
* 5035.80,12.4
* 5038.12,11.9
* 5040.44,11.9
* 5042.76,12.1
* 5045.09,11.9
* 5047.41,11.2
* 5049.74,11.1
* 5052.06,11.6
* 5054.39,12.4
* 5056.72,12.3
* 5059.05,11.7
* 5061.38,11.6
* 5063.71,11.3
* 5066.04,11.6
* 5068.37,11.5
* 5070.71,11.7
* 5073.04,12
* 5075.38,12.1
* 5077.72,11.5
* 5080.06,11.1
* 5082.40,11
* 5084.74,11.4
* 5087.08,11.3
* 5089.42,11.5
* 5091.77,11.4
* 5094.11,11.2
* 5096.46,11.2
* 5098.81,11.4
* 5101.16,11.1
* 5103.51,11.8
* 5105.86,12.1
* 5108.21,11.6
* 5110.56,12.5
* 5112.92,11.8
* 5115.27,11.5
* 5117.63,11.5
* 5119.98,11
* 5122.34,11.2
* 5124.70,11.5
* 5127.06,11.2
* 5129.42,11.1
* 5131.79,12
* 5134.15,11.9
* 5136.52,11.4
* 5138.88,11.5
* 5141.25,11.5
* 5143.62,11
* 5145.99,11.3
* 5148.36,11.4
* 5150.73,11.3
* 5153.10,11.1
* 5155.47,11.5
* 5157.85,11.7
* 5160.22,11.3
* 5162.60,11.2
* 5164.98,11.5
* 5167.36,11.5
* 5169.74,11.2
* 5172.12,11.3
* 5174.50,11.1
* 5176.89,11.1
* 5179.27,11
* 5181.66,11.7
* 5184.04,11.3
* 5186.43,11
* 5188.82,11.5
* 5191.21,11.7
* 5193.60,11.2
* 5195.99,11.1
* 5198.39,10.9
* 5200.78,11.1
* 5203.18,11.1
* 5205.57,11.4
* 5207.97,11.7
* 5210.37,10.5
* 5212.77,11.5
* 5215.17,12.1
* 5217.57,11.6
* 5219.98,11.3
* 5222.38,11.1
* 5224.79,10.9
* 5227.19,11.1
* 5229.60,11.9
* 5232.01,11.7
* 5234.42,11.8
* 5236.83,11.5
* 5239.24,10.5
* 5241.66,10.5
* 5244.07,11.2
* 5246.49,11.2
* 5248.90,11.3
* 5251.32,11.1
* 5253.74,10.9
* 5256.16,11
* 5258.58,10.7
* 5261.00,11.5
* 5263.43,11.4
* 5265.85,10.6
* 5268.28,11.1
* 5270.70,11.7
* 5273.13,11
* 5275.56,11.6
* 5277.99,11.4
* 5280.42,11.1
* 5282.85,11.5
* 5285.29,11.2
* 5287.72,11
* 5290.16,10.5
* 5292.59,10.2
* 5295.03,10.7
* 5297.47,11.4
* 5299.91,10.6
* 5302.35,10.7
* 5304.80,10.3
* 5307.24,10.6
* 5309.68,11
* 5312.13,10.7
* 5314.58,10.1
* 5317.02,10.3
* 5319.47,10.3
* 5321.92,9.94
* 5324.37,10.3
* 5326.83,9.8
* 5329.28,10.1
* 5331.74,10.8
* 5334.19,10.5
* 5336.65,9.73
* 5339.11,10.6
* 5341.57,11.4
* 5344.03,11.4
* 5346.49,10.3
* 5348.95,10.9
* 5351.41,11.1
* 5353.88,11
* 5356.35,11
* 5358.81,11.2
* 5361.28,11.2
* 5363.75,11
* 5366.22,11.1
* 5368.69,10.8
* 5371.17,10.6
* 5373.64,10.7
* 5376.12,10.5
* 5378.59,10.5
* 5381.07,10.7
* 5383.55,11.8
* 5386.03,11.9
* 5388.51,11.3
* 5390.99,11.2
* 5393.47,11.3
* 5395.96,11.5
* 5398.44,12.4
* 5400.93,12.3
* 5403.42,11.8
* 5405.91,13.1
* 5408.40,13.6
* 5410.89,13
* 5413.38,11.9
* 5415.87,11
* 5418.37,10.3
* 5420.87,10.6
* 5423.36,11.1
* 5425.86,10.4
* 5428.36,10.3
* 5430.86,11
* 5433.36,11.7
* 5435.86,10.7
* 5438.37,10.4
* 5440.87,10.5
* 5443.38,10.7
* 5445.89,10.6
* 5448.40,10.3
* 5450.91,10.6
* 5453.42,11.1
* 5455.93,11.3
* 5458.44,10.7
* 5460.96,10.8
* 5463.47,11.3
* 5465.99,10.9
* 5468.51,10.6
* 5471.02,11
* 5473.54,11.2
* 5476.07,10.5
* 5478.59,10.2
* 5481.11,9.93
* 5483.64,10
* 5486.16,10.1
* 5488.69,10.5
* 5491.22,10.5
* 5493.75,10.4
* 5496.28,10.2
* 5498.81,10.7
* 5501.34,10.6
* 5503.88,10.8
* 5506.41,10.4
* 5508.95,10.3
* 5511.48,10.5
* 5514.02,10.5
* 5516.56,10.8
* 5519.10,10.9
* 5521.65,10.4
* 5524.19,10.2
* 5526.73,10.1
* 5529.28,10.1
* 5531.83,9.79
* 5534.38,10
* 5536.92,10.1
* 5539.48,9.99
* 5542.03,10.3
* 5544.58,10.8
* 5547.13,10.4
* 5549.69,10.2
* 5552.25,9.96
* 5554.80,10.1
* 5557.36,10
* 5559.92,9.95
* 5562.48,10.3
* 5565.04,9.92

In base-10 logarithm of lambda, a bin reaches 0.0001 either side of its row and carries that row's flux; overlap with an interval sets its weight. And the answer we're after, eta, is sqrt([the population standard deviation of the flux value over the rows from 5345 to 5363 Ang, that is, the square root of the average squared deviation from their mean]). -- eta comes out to 0.54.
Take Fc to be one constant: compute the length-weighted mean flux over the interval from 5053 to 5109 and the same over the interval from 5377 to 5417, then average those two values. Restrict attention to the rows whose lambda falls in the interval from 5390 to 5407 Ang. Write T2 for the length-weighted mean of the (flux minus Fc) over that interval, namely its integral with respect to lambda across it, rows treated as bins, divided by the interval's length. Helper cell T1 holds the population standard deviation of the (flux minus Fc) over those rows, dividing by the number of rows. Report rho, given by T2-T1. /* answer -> -0.39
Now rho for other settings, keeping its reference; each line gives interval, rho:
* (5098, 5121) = -0.49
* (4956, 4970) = -0.40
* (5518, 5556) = -1.77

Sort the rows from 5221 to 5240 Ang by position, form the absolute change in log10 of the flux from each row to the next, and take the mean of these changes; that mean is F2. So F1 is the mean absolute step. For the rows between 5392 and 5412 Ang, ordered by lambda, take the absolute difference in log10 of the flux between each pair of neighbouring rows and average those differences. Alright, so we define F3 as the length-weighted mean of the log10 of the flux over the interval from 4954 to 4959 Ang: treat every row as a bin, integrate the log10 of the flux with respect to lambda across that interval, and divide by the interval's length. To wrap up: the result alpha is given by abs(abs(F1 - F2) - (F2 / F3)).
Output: 0.009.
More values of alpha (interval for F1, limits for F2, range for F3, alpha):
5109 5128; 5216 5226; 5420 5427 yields 0.005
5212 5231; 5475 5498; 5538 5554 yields 0.000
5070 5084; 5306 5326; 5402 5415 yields 0.010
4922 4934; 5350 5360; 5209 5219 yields 0.004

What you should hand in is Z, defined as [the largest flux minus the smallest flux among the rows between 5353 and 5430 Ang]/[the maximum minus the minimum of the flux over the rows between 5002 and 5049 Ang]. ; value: 2.54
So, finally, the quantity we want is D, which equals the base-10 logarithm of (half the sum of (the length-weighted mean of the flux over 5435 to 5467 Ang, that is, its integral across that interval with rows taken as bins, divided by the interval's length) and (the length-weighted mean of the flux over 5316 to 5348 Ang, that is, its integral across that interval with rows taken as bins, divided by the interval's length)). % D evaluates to 1.02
